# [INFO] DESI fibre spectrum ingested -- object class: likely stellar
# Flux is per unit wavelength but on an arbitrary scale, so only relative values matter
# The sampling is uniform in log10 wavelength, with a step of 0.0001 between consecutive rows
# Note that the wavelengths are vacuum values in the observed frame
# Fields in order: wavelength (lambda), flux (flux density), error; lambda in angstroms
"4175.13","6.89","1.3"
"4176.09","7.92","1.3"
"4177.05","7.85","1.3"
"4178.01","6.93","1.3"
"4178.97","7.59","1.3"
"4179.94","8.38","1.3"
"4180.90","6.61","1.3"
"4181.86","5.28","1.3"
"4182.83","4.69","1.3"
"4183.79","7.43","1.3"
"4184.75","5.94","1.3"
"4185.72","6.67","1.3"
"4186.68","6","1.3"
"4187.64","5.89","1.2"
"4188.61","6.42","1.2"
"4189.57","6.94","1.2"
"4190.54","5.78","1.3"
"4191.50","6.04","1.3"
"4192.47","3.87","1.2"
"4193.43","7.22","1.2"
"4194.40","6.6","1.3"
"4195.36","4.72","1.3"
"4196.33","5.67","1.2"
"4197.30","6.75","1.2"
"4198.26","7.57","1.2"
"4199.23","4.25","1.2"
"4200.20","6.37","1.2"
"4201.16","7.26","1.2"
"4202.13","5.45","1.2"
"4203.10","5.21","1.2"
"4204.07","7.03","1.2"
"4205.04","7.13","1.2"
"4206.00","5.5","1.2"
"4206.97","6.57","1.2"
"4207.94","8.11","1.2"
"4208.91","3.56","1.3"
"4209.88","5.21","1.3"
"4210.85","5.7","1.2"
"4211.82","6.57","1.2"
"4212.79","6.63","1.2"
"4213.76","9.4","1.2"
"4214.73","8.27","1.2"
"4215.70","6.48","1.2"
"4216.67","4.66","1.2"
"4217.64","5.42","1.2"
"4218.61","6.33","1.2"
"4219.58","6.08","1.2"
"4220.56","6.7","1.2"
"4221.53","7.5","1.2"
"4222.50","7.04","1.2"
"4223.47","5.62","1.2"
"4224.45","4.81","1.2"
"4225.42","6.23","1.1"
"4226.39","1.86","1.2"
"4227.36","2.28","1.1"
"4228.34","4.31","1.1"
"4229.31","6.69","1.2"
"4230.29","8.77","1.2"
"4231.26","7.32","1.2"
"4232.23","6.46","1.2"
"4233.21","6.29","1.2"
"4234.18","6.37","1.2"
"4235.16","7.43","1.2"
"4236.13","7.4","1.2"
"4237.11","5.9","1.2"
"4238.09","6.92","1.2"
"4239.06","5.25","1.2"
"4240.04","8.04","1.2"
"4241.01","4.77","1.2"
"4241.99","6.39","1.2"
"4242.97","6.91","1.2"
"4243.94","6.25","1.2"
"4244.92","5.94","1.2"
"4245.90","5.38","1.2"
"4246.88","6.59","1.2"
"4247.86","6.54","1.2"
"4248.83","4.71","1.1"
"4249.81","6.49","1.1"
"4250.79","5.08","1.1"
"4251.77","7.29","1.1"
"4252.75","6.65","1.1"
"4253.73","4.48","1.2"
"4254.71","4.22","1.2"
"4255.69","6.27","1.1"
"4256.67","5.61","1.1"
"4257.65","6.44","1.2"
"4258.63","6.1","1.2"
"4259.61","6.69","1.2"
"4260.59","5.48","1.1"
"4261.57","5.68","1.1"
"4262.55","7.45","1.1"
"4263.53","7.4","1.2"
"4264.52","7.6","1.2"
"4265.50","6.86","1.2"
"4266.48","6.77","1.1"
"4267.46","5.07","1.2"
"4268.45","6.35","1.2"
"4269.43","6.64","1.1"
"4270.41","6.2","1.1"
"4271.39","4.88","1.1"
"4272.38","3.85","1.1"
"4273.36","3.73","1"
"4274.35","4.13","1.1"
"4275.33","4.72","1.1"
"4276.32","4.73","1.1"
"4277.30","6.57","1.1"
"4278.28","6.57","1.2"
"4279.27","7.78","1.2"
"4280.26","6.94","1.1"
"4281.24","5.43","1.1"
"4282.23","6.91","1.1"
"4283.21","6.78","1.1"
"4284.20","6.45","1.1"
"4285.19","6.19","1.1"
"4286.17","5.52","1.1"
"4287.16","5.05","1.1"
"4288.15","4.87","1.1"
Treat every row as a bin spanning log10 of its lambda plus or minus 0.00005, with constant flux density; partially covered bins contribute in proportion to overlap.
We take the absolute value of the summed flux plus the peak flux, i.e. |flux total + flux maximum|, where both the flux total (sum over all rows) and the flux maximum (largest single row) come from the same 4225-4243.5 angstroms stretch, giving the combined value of 124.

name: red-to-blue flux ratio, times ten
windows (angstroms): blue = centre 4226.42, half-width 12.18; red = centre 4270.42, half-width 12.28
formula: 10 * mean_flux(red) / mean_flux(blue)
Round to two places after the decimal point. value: 9.83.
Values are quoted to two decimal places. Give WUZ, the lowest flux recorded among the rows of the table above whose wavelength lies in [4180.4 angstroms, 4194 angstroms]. 3.87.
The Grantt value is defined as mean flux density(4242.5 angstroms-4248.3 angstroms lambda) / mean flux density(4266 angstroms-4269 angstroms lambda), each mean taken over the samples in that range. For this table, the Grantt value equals 1.03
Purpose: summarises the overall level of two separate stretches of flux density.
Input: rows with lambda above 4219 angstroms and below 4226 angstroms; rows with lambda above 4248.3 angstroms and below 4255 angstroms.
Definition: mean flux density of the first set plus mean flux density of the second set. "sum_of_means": 11.8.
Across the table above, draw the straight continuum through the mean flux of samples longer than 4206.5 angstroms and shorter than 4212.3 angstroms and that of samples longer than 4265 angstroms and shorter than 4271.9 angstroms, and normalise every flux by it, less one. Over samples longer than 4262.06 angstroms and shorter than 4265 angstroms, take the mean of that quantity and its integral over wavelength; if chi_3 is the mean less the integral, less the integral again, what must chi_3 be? -1.1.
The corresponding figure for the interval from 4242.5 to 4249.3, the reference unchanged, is 0.0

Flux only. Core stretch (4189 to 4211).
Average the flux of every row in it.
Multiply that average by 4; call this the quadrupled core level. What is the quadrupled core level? 24.1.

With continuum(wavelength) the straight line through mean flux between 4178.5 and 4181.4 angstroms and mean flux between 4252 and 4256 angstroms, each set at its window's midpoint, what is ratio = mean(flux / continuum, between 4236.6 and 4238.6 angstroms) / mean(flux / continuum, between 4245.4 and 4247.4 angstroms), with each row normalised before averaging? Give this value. 1.03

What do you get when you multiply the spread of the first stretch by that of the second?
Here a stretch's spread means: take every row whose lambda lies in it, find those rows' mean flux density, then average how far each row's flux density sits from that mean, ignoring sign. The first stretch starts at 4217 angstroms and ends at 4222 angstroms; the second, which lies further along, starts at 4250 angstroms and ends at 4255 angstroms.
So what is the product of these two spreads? 0.6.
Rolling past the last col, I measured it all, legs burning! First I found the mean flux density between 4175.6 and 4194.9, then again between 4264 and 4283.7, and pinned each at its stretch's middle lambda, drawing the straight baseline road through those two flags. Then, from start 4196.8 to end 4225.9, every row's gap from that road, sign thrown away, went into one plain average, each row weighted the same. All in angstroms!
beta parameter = 0.95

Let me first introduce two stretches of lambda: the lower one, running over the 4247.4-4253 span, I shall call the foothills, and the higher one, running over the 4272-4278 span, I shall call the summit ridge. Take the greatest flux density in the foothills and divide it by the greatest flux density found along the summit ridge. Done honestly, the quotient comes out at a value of 1.11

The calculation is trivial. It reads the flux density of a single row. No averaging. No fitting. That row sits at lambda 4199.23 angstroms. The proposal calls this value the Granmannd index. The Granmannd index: 4.25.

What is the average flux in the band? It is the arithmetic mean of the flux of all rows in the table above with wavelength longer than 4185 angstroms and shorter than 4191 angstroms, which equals 6.3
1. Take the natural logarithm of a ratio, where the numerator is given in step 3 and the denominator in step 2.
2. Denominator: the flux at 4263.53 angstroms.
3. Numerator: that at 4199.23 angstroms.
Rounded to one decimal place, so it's -0.6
